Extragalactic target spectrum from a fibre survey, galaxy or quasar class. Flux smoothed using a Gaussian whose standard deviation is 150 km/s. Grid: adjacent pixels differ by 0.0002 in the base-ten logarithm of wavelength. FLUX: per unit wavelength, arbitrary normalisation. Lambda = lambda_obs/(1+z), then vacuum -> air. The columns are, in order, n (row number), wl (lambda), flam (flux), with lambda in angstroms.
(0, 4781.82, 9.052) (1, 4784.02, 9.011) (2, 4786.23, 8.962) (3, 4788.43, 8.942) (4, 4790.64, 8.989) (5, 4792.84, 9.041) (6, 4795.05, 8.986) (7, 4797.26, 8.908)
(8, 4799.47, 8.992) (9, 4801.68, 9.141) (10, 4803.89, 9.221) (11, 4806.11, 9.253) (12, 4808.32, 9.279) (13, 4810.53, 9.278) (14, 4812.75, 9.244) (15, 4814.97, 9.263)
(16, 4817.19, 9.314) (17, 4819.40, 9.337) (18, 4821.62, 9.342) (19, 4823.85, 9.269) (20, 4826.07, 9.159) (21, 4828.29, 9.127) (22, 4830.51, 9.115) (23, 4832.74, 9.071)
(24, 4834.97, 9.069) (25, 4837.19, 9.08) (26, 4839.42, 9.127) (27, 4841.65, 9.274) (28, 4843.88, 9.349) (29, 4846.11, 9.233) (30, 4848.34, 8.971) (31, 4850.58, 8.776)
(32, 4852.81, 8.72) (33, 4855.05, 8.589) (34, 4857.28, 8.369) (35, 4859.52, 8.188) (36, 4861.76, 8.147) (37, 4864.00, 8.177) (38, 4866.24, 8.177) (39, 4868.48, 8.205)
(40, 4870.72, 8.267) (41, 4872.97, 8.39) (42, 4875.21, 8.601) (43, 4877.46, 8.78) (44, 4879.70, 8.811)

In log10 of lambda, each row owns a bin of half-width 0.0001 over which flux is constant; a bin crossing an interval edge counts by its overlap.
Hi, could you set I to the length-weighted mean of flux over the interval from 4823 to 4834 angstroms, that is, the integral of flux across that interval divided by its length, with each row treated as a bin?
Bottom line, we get 9.14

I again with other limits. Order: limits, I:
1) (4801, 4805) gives 9.18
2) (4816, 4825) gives 9.31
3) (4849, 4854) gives 8.75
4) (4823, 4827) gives 9.22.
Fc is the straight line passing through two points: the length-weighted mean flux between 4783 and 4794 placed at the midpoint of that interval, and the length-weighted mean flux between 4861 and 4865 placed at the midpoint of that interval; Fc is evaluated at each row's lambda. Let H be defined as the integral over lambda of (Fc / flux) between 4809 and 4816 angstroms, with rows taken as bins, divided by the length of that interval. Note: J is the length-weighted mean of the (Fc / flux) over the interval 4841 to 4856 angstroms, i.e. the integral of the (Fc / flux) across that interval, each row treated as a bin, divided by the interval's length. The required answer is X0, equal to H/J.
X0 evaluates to 1.02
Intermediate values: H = 0.941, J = 0.93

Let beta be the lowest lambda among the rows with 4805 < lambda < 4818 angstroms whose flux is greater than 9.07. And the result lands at 4806.11 angstroms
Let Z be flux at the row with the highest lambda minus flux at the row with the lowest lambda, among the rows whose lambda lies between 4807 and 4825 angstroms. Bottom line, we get 0.0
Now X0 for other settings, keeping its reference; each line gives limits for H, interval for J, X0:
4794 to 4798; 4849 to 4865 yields 1.02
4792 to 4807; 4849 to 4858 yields 1.02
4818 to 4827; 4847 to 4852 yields 0.99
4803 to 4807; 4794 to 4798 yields 0.96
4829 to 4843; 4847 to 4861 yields 0.96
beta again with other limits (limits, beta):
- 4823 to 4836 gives 4823.85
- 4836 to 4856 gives 4837.19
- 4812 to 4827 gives 4812.75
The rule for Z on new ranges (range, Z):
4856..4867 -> -0.2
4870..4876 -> 0.3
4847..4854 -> -0.3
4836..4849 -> -0.1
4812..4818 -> 0.1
